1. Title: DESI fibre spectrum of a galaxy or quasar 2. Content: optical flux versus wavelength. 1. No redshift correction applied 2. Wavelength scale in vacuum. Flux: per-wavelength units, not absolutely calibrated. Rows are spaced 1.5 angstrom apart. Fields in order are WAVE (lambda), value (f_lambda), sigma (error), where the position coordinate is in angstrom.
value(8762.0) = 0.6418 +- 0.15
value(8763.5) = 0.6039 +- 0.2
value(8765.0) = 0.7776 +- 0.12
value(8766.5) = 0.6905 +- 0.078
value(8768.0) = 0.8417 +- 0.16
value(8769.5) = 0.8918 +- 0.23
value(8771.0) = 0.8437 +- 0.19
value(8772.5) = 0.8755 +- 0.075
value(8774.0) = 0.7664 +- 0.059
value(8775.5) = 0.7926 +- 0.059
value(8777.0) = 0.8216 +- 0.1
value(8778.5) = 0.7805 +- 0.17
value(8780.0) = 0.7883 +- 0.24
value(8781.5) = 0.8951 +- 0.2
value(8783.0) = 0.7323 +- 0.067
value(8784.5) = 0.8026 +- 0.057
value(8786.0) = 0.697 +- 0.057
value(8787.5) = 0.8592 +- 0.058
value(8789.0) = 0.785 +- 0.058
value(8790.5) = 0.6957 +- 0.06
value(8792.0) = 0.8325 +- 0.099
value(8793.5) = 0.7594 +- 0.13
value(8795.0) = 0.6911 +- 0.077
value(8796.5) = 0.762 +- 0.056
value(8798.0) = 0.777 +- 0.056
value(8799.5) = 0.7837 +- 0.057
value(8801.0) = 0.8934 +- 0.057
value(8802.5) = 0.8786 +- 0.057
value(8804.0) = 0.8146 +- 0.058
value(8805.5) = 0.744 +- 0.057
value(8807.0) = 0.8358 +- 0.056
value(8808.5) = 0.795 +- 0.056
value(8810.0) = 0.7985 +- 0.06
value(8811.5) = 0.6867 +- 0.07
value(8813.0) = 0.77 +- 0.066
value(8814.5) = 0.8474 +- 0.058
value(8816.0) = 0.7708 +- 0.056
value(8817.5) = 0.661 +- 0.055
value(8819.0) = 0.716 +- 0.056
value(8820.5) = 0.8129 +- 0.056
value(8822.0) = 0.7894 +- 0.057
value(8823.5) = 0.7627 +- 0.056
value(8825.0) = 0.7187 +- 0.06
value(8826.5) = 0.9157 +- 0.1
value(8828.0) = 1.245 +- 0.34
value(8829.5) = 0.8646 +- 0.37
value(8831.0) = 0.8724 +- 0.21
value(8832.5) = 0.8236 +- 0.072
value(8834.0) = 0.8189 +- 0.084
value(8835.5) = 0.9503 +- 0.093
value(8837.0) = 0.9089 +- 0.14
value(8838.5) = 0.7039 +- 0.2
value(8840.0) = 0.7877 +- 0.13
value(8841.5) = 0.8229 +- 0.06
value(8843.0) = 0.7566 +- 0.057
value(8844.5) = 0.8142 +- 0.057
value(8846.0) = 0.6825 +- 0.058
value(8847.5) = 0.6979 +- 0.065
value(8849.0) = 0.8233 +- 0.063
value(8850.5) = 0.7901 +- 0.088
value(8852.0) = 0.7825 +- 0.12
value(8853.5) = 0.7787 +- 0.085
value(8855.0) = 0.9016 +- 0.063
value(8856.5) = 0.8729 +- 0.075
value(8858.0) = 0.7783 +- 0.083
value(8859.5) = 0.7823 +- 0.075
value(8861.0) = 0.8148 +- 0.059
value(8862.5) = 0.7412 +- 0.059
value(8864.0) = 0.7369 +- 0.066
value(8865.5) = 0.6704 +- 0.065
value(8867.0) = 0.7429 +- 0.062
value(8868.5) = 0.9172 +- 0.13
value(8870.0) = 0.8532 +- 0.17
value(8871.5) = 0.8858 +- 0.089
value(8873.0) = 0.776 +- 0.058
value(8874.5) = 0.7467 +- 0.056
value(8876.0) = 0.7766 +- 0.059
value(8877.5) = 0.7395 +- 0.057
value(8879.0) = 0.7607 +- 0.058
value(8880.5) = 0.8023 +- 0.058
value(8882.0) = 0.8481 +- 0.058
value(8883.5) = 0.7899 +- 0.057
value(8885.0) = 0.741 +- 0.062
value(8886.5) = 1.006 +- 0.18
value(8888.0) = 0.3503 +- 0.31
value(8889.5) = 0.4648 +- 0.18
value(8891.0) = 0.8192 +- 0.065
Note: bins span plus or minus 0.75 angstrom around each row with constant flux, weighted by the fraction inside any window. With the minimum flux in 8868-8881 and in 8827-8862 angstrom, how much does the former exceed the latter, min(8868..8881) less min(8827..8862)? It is 0.06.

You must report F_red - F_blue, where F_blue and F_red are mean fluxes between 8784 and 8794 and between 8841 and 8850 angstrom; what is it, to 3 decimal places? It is -0.010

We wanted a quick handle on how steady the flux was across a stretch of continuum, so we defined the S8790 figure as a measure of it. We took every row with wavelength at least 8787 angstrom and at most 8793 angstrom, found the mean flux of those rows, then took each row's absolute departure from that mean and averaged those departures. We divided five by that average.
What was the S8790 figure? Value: 95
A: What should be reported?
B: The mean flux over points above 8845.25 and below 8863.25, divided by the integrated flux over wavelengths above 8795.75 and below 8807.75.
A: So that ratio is 0.081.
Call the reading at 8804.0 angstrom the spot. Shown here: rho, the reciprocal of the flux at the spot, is 1.23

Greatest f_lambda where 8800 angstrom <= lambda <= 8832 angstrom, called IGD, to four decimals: 1.2450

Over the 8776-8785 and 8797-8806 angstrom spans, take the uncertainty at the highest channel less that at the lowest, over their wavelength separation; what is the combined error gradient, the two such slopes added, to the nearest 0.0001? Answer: -0.0056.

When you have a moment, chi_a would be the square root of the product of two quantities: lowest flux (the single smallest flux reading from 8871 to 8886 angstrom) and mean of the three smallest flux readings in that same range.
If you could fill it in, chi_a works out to 0.74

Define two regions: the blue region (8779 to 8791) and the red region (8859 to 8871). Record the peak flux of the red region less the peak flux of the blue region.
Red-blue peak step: 0.022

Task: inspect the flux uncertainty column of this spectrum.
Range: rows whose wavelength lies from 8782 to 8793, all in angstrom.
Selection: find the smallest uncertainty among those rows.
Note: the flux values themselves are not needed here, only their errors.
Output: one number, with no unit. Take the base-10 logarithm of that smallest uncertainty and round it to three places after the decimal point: -1.244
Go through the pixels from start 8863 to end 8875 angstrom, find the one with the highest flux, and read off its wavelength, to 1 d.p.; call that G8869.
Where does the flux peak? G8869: 8868.5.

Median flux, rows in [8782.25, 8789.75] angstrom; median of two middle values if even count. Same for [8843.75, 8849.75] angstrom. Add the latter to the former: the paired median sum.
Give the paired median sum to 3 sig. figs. 1.54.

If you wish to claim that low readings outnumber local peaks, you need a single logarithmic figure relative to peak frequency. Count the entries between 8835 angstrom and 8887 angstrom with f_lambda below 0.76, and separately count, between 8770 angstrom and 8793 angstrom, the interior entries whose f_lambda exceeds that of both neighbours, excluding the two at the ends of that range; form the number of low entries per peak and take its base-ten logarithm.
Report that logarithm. 0.3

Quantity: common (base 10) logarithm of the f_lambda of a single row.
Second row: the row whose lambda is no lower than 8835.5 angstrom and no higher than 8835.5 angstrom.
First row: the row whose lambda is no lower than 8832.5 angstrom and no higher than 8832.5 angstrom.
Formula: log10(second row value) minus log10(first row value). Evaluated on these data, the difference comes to 0.062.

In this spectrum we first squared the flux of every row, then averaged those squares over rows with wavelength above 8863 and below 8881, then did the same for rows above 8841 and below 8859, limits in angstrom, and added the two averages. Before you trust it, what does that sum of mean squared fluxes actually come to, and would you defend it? 1.25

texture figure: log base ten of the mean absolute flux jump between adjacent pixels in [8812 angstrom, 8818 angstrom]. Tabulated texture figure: -1.06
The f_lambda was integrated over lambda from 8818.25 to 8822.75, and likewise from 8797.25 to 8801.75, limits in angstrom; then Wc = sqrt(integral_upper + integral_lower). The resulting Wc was 2.68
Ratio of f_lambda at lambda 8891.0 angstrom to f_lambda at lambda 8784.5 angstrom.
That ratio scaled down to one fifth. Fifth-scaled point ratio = 0.204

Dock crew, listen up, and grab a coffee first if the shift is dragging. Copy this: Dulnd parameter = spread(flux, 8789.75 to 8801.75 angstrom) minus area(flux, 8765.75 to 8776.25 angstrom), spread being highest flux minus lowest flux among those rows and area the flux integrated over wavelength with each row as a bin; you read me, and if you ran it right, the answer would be -8.4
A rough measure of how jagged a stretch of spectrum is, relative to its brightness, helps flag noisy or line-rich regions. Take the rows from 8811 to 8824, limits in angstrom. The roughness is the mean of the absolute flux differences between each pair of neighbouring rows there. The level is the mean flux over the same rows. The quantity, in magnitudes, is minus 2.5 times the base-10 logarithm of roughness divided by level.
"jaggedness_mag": 2.61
